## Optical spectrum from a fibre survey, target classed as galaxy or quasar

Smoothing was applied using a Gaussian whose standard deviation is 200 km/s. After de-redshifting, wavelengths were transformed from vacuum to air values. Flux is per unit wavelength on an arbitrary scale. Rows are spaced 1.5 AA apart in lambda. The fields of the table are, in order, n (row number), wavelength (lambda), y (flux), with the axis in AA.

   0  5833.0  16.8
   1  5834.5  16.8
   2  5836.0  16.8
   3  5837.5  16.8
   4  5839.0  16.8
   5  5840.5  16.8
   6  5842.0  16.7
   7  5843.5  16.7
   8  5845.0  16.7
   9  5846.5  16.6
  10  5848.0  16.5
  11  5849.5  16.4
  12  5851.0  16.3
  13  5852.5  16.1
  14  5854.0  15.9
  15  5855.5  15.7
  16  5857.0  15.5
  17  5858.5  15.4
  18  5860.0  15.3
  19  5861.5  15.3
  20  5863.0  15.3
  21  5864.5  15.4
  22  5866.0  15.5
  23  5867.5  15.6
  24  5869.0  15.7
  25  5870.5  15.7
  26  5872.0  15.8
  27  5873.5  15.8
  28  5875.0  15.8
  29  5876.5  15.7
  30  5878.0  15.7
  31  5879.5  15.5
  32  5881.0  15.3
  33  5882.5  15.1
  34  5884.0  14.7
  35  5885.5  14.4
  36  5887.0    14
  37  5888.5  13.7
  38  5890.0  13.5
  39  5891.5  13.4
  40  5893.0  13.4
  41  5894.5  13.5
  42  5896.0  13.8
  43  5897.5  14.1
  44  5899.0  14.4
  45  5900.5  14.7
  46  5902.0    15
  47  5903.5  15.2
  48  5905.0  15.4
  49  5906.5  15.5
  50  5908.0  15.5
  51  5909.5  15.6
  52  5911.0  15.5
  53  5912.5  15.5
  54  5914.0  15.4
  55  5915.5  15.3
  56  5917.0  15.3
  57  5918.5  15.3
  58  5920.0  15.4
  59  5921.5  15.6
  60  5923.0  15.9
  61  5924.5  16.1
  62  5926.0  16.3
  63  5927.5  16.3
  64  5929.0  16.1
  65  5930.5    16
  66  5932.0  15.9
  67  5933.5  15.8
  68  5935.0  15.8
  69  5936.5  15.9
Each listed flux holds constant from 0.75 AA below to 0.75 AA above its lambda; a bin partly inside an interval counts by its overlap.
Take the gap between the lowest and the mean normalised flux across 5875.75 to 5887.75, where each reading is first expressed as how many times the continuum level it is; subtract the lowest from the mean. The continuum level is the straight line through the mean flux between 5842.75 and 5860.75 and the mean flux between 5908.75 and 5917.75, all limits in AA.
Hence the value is 0.063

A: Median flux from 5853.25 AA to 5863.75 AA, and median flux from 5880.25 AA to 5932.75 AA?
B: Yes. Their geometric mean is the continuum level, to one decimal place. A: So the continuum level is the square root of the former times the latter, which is 15.3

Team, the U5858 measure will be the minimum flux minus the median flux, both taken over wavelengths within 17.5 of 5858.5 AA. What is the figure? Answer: -0.50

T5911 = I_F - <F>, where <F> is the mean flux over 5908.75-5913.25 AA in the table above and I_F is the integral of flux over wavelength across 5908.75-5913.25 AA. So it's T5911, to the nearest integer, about 54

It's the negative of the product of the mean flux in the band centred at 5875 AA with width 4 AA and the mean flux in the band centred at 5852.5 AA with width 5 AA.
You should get -254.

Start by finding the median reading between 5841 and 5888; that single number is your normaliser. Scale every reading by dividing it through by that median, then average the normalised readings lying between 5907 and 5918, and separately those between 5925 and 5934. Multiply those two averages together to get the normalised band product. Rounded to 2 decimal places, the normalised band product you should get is 1.01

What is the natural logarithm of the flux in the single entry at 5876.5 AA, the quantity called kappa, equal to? 2.75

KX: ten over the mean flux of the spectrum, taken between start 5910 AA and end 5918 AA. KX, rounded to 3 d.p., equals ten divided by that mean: 0.649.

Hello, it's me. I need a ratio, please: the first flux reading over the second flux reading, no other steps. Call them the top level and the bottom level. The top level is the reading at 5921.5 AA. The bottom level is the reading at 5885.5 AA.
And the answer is 1.08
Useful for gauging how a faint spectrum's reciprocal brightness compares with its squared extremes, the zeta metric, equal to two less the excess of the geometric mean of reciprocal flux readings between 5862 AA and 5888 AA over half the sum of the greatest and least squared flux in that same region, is 225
